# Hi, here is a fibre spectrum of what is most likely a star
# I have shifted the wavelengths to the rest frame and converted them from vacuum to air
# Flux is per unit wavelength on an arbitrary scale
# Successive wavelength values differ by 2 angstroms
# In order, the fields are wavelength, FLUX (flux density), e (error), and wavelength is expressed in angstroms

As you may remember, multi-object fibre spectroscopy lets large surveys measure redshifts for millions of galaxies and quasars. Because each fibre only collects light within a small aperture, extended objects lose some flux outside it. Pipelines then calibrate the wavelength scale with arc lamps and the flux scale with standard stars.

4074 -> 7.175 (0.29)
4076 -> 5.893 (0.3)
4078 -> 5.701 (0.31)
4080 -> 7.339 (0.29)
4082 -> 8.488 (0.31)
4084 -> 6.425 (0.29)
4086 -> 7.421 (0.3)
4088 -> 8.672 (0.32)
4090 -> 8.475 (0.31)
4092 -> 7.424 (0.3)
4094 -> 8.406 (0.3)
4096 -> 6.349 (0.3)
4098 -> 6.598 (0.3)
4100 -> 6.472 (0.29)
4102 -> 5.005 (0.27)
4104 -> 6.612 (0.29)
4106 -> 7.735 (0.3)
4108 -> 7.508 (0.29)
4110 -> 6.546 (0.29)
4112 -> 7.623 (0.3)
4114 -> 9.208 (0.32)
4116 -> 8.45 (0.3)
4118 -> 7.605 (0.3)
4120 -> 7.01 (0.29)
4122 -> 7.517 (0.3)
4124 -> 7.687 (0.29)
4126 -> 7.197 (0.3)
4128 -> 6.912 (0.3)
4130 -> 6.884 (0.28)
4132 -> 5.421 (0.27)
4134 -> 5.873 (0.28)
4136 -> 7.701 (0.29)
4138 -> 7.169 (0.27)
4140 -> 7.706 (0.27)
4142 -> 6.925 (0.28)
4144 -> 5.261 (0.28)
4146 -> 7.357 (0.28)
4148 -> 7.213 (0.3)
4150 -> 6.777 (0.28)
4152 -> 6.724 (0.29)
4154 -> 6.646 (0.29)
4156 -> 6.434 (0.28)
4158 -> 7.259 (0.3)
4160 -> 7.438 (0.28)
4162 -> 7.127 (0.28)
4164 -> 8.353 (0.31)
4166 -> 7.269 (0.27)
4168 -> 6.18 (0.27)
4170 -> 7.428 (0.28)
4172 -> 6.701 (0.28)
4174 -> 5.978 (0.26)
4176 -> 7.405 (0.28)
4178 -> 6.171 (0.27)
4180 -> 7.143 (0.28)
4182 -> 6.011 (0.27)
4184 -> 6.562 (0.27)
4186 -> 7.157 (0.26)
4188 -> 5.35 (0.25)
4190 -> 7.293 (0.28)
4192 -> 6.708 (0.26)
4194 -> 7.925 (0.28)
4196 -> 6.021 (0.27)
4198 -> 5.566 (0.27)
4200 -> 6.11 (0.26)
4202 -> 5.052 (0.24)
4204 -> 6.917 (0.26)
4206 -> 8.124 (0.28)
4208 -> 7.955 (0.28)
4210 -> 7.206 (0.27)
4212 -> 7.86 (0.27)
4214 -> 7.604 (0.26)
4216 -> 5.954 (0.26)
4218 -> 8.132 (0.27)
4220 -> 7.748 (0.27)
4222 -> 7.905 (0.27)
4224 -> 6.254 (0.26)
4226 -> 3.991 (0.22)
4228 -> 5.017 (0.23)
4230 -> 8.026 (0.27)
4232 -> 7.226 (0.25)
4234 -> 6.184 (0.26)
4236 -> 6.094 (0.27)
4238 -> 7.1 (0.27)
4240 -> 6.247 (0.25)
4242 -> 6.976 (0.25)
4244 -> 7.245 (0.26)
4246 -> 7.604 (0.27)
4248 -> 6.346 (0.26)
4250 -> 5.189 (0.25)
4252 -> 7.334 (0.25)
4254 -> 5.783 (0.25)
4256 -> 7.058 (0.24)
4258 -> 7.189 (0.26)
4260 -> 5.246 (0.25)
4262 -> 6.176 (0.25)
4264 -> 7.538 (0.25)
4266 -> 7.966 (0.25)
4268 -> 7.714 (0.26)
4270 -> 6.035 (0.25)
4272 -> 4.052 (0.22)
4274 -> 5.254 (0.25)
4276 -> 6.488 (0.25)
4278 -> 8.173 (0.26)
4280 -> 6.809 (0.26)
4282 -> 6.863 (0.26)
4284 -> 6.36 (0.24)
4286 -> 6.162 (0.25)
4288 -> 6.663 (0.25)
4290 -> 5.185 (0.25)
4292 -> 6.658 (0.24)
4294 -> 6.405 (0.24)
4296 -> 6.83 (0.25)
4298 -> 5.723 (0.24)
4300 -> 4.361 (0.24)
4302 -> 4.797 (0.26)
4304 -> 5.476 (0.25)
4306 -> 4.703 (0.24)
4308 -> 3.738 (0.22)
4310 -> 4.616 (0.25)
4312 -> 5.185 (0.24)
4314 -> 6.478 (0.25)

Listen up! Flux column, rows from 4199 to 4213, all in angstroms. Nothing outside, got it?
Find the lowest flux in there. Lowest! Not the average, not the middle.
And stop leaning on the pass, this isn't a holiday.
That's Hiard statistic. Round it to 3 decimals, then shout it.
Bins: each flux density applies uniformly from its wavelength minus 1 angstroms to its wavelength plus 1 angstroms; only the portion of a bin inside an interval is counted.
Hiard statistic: 5.052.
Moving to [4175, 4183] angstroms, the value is 6.011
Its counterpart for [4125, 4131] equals 6.884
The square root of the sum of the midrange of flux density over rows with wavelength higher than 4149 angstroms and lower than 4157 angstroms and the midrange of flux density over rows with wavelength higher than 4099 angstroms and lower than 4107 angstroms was 3.60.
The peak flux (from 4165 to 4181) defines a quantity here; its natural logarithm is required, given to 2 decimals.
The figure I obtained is 2.01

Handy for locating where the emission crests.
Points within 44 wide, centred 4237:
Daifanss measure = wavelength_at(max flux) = 4218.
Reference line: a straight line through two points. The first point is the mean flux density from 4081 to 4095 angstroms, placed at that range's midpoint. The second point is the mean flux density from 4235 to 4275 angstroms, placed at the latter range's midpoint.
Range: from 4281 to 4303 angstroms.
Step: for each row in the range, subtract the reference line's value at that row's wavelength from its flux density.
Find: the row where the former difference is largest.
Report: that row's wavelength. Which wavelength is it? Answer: 4296 angstroms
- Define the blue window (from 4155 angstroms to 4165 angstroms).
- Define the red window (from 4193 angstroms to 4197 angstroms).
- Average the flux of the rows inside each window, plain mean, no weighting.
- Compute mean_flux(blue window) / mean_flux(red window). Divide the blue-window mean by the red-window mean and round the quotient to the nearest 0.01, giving 1.05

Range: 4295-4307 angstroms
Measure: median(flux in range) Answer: 5.1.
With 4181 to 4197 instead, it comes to 6.6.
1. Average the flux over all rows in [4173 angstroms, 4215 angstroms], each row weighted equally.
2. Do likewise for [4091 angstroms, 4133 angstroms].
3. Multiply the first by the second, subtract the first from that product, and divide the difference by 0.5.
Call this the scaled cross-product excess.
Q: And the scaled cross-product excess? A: 83.3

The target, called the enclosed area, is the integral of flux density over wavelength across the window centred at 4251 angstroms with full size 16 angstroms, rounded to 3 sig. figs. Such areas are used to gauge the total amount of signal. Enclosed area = 107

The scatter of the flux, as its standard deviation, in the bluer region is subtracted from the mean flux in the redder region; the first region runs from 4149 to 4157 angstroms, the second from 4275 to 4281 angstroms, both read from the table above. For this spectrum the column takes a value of 7.0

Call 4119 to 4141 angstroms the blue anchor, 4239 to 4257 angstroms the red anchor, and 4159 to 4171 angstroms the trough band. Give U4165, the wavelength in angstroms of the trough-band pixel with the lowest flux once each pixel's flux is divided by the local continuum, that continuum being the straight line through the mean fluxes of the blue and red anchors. 4168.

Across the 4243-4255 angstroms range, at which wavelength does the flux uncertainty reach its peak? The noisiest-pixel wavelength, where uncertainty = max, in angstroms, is 4246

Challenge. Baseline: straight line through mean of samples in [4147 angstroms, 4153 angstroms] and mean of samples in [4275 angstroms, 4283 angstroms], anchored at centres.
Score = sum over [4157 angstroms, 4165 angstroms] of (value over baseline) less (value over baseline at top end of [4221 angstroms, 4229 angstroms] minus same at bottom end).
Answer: 4.8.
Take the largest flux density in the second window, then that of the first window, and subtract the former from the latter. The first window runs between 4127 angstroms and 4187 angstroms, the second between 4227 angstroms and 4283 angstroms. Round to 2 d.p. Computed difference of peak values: 0.18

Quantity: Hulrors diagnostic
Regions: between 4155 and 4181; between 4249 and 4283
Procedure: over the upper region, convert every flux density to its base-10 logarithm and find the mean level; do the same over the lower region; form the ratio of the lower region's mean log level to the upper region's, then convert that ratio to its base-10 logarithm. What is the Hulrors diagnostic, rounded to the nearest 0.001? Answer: 0.019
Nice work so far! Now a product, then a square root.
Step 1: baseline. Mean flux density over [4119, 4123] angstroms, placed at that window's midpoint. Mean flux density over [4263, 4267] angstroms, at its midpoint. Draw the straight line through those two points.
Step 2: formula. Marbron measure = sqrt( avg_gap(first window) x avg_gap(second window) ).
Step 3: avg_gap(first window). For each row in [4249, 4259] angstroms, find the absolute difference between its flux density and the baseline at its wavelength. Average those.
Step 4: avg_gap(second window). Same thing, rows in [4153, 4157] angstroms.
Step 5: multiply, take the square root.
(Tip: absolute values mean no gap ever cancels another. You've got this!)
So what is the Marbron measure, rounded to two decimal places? 1.01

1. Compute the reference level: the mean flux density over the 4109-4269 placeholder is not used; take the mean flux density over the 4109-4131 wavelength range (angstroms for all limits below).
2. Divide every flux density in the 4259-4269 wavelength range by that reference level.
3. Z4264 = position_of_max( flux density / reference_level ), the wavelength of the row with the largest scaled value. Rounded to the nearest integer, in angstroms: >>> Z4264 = 4266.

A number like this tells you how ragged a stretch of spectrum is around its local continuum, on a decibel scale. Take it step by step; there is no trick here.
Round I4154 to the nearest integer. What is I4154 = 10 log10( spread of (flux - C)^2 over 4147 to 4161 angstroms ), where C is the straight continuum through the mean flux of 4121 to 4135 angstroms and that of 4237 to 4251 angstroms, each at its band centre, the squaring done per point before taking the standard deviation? -8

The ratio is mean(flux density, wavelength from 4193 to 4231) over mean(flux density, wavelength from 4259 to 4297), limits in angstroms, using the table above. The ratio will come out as 1.06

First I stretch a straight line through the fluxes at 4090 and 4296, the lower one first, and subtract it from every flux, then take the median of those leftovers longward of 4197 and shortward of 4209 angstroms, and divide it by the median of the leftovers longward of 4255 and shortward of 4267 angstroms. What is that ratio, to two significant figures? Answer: 60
